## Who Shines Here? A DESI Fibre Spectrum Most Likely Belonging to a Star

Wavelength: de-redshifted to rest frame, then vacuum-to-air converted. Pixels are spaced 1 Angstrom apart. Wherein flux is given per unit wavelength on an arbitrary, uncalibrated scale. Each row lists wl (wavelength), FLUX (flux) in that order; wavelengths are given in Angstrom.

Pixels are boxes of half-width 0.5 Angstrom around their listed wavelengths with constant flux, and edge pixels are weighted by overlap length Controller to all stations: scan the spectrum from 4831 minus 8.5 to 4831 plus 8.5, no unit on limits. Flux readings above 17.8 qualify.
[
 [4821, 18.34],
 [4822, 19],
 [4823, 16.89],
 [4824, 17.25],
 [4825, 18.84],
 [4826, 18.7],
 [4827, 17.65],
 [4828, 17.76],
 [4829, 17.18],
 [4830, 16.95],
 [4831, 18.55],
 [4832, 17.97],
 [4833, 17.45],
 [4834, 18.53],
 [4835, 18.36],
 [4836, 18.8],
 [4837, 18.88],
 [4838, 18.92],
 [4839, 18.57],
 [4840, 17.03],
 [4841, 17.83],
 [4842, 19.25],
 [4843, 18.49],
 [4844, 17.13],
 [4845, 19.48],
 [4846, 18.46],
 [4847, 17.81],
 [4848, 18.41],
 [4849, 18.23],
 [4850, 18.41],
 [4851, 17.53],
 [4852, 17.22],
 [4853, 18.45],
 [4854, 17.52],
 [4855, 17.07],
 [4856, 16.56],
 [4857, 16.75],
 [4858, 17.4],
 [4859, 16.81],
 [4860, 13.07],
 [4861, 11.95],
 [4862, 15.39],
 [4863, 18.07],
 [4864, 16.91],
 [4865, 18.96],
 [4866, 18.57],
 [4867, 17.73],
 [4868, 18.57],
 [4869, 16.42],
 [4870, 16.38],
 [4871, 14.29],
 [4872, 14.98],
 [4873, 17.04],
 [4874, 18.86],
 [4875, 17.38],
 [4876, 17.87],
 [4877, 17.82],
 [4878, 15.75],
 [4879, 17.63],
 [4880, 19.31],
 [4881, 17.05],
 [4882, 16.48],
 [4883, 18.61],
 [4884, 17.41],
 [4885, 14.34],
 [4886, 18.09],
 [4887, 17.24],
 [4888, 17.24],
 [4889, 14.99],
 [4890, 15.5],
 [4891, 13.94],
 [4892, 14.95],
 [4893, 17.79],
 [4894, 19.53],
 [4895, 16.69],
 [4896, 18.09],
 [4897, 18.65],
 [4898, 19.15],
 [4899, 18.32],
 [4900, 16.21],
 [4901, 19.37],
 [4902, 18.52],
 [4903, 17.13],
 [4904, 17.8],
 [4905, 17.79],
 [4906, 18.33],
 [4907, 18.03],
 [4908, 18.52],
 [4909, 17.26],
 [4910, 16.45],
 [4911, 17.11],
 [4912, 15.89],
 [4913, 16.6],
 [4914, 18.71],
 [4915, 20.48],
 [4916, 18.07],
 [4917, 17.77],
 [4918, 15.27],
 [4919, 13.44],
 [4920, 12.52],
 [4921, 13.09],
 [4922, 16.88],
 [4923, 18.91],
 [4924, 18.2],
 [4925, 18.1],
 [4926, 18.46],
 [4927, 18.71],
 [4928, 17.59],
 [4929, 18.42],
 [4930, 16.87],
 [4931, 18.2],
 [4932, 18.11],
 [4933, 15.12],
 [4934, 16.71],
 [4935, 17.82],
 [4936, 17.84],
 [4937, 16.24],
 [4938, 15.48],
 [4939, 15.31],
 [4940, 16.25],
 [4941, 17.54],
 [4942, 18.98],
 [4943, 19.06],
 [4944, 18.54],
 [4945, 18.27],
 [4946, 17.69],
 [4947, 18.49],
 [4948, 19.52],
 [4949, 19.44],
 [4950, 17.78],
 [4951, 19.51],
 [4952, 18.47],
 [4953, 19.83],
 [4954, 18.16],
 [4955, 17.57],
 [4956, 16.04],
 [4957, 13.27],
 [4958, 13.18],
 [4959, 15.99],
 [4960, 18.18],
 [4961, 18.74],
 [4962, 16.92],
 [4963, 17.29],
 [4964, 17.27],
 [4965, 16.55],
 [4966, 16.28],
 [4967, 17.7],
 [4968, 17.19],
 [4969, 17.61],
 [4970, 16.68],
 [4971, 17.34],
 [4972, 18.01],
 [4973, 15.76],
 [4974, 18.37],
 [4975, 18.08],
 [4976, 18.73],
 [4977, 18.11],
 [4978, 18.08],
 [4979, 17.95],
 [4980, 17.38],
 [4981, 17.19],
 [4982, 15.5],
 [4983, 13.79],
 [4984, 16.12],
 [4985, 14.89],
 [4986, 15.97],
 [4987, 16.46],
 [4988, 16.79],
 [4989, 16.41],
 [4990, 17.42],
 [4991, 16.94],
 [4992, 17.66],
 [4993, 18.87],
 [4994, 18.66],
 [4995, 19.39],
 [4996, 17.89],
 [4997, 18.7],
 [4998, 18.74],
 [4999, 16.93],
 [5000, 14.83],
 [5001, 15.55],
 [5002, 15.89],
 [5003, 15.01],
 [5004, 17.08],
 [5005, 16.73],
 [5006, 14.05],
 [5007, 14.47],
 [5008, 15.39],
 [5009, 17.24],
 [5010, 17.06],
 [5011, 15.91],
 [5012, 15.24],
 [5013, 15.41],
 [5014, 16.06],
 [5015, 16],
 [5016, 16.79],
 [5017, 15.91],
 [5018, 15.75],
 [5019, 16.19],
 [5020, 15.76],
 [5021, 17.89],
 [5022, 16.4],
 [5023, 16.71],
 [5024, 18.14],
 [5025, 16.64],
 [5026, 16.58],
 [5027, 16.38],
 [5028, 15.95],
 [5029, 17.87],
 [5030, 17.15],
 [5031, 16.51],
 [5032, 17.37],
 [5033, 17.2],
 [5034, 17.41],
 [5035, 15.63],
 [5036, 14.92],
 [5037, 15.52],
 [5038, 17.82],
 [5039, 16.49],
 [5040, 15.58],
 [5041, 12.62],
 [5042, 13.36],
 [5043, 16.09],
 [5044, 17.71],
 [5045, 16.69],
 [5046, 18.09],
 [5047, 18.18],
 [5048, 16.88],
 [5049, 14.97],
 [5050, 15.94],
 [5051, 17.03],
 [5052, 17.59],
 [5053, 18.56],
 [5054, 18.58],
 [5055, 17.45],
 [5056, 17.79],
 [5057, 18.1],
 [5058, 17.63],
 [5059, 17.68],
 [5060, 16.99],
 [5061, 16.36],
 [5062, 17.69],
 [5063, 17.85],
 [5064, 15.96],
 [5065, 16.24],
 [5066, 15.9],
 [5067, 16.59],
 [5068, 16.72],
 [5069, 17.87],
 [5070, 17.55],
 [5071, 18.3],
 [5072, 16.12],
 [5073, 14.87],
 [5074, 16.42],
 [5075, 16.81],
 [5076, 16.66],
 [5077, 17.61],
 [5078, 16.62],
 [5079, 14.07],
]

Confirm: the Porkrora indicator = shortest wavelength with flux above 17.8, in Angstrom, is 4825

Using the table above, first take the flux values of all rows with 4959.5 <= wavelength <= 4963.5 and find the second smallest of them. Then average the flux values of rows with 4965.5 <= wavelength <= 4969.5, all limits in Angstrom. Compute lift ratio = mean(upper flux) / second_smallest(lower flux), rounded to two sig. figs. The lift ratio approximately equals 0.99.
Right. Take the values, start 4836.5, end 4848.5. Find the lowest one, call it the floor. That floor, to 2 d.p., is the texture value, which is 17.03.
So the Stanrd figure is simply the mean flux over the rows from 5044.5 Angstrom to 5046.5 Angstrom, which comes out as 17.39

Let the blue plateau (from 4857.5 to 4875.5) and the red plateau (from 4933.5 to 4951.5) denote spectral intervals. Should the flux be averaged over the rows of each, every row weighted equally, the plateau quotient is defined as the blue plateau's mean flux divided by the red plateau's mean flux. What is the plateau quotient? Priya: 0.93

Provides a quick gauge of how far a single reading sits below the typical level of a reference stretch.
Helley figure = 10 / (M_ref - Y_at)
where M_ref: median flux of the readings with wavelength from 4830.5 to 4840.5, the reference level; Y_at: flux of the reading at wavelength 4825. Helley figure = -33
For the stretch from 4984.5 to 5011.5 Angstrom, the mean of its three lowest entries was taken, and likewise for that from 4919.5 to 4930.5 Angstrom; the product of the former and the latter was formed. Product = 205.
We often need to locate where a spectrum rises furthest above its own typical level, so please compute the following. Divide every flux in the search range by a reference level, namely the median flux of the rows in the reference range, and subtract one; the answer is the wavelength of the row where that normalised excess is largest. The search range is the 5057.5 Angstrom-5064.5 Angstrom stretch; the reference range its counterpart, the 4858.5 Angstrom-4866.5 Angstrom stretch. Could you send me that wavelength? 5063 Angstrom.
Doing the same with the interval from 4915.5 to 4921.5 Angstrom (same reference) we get 4916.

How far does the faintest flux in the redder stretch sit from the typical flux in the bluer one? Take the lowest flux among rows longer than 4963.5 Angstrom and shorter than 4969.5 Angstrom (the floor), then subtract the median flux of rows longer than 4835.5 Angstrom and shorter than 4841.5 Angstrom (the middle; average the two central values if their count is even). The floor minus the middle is -2.4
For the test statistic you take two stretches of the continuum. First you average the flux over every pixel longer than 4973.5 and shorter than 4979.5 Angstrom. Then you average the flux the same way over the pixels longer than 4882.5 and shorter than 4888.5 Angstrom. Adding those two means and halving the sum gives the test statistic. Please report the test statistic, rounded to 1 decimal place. 17.7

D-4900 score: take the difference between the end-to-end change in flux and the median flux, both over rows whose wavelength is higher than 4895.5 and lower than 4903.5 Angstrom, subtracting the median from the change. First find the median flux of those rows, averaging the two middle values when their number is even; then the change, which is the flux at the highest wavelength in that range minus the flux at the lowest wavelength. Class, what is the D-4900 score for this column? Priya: -19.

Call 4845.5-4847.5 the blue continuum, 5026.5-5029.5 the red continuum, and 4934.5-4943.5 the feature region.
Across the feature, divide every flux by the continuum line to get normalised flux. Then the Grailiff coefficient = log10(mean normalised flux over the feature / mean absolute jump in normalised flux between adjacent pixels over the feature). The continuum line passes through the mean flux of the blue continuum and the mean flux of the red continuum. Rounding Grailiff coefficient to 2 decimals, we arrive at 1.34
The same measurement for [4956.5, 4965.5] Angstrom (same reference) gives 1.18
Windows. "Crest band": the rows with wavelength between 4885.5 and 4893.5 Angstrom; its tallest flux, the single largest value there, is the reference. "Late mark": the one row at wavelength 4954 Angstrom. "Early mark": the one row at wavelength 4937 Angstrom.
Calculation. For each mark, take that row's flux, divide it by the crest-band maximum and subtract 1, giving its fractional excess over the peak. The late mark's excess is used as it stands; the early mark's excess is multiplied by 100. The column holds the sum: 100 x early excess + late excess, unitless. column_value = -10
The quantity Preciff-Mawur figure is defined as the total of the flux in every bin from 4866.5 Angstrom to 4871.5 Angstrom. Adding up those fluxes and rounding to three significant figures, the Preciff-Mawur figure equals 83.4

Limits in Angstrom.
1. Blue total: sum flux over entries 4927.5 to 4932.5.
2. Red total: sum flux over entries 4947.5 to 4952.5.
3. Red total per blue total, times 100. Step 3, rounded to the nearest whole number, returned 106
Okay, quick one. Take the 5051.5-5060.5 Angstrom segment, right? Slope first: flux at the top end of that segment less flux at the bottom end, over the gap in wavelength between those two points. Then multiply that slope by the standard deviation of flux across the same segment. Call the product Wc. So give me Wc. -0.04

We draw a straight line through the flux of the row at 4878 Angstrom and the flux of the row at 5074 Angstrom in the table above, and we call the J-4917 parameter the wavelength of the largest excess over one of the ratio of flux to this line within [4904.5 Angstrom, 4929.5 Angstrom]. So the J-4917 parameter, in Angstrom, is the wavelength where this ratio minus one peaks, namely 4915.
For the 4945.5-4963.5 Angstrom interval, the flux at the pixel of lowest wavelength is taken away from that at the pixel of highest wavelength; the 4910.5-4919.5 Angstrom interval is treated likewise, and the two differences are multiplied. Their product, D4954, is 1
